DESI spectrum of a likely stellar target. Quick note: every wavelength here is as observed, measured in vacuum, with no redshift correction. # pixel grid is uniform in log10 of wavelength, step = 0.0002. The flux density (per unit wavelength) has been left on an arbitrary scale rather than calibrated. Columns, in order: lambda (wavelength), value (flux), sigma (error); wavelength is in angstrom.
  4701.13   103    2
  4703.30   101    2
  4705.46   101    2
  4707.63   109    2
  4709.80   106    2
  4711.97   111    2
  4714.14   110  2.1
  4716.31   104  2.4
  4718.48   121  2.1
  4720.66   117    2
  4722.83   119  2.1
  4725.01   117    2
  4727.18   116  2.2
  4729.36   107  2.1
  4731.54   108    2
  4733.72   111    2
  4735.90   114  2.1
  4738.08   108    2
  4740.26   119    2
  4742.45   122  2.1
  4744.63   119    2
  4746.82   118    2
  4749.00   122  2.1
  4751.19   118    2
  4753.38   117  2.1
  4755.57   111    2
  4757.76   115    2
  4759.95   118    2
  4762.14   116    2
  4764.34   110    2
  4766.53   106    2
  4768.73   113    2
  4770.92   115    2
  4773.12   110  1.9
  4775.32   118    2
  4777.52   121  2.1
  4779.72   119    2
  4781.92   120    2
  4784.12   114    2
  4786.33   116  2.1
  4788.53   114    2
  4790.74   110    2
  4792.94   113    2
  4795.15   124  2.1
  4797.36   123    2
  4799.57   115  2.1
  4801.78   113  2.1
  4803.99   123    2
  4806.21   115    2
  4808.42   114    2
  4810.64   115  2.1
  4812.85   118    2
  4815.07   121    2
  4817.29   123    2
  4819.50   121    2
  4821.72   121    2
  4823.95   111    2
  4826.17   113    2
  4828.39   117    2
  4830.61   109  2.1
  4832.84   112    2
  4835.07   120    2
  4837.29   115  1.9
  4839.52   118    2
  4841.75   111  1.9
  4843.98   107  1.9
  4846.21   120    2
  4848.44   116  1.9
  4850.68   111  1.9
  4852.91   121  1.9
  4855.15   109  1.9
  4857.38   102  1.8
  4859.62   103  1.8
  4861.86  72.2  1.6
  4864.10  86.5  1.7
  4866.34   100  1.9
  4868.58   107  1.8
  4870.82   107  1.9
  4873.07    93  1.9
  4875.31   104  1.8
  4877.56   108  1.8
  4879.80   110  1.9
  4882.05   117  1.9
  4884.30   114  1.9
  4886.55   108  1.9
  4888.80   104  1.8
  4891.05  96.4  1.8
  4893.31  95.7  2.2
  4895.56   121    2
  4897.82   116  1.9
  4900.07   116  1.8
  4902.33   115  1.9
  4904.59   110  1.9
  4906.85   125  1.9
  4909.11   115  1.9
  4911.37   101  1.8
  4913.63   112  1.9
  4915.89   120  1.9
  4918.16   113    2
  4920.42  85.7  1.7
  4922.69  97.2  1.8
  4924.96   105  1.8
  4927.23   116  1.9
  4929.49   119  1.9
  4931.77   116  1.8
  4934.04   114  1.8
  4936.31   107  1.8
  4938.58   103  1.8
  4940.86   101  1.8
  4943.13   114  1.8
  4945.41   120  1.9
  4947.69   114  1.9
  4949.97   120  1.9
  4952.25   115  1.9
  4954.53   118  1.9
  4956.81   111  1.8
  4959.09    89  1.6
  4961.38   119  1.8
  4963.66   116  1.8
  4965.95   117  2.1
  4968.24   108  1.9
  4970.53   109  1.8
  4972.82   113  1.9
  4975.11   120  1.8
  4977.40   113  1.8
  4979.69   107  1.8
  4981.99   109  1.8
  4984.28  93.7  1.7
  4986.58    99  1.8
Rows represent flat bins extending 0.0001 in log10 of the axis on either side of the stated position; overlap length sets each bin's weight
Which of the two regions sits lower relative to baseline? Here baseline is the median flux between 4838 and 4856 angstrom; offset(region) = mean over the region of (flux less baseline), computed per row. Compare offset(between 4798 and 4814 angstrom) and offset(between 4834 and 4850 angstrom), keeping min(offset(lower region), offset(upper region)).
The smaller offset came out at 2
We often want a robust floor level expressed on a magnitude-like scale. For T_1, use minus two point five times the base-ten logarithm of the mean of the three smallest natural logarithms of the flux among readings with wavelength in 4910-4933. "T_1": -1.64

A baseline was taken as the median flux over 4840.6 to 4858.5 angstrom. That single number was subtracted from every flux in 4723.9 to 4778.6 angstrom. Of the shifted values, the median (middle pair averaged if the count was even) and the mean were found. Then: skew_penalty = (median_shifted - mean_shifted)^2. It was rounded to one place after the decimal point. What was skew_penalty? 1.5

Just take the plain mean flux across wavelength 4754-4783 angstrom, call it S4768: 114.8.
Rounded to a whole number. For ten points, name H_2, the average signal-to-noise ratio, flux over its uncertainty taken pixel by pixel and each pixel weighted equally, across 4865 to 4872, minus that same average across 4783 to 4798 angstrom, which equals -1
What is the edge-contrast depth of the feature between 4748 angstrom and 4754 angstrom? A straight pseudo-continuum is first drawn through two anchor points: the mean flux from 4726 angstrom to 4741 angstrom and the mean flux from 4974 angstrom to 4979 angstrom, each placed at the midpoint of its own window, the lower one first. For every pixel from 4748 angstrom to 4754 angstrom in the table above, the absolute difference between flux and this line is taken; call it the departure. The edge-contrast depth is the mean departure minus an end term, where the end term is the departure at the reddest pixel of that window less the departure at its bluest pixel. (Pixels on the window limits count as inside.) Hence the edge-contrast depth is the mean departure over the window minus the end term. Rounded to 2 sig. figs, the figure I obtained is 12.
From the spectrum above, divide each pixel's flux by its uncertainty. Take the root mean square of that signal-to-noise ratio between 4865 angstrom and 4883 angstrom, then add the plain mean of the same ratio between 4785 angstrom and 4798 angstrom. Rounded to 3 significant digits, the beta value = 114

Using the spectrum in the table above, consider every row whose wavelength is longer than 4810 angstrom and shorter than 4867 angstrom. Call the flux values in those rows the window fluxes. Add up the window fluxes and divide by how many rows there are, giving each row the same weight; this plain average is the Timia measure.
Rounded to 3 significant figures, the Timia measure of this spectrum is 111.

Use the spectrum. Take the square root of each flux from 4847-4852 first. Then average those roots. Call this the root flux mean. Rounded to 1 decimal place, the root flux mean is 10.7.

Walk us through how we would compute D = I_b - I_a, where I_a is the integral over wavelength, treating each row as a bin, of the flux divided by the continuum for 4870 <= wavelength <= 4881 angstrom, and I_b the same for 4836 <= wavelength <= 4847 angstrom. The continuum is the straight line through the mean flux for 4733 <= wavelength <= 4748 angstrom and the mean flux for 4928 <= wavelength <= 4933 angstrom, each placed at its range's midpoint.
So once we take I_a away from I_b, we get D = 0.9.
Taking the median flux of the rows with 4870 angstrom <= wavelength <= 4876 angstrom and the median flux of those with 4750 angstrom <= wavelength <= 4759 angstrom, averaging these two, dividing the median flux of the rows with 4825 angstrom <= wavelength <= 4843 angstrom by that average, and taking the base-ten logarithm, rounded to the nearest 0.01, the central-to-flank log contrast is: 0.02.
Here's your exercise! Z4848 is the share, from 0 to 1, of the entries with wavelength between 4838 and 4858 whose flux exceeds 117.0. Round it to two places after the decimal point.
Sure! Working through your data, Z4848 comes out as 0.33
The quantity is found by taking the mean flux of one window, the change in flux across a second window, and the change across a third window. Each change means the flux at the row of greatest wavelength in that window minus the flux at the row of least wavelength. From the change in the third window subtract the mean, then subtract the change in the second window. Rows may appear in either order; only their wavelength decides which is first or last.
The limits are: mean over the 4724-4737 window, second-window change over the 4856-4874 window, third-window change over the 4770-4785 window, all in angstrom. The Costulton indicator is -104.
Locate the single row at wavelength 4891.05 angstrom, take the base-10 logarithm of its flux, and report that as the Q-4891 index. 1.98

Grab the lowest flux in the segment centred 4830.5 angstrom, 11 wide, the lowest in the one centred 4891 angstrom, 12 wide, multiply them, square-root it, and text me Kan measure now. 102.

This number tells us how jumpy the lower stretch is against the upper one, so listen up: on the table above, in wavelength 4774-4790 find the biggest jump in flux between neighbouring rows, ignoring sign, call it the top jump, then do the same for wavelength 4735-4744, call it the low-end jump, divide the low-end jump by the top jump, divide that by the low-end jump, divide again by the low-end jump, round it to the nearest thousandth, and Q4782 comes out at 0.015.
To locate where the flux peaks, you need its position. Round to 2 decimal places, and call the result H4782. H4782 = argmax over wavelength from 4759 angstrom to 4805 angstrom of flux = 4795.15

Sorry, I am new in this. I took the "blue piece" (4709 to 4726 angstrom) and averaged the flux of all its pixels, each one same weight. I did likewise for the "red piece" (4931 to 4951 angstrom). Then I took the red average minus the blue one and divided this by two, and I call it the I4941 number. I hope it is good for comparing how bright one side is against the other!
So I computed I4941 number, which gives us -1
